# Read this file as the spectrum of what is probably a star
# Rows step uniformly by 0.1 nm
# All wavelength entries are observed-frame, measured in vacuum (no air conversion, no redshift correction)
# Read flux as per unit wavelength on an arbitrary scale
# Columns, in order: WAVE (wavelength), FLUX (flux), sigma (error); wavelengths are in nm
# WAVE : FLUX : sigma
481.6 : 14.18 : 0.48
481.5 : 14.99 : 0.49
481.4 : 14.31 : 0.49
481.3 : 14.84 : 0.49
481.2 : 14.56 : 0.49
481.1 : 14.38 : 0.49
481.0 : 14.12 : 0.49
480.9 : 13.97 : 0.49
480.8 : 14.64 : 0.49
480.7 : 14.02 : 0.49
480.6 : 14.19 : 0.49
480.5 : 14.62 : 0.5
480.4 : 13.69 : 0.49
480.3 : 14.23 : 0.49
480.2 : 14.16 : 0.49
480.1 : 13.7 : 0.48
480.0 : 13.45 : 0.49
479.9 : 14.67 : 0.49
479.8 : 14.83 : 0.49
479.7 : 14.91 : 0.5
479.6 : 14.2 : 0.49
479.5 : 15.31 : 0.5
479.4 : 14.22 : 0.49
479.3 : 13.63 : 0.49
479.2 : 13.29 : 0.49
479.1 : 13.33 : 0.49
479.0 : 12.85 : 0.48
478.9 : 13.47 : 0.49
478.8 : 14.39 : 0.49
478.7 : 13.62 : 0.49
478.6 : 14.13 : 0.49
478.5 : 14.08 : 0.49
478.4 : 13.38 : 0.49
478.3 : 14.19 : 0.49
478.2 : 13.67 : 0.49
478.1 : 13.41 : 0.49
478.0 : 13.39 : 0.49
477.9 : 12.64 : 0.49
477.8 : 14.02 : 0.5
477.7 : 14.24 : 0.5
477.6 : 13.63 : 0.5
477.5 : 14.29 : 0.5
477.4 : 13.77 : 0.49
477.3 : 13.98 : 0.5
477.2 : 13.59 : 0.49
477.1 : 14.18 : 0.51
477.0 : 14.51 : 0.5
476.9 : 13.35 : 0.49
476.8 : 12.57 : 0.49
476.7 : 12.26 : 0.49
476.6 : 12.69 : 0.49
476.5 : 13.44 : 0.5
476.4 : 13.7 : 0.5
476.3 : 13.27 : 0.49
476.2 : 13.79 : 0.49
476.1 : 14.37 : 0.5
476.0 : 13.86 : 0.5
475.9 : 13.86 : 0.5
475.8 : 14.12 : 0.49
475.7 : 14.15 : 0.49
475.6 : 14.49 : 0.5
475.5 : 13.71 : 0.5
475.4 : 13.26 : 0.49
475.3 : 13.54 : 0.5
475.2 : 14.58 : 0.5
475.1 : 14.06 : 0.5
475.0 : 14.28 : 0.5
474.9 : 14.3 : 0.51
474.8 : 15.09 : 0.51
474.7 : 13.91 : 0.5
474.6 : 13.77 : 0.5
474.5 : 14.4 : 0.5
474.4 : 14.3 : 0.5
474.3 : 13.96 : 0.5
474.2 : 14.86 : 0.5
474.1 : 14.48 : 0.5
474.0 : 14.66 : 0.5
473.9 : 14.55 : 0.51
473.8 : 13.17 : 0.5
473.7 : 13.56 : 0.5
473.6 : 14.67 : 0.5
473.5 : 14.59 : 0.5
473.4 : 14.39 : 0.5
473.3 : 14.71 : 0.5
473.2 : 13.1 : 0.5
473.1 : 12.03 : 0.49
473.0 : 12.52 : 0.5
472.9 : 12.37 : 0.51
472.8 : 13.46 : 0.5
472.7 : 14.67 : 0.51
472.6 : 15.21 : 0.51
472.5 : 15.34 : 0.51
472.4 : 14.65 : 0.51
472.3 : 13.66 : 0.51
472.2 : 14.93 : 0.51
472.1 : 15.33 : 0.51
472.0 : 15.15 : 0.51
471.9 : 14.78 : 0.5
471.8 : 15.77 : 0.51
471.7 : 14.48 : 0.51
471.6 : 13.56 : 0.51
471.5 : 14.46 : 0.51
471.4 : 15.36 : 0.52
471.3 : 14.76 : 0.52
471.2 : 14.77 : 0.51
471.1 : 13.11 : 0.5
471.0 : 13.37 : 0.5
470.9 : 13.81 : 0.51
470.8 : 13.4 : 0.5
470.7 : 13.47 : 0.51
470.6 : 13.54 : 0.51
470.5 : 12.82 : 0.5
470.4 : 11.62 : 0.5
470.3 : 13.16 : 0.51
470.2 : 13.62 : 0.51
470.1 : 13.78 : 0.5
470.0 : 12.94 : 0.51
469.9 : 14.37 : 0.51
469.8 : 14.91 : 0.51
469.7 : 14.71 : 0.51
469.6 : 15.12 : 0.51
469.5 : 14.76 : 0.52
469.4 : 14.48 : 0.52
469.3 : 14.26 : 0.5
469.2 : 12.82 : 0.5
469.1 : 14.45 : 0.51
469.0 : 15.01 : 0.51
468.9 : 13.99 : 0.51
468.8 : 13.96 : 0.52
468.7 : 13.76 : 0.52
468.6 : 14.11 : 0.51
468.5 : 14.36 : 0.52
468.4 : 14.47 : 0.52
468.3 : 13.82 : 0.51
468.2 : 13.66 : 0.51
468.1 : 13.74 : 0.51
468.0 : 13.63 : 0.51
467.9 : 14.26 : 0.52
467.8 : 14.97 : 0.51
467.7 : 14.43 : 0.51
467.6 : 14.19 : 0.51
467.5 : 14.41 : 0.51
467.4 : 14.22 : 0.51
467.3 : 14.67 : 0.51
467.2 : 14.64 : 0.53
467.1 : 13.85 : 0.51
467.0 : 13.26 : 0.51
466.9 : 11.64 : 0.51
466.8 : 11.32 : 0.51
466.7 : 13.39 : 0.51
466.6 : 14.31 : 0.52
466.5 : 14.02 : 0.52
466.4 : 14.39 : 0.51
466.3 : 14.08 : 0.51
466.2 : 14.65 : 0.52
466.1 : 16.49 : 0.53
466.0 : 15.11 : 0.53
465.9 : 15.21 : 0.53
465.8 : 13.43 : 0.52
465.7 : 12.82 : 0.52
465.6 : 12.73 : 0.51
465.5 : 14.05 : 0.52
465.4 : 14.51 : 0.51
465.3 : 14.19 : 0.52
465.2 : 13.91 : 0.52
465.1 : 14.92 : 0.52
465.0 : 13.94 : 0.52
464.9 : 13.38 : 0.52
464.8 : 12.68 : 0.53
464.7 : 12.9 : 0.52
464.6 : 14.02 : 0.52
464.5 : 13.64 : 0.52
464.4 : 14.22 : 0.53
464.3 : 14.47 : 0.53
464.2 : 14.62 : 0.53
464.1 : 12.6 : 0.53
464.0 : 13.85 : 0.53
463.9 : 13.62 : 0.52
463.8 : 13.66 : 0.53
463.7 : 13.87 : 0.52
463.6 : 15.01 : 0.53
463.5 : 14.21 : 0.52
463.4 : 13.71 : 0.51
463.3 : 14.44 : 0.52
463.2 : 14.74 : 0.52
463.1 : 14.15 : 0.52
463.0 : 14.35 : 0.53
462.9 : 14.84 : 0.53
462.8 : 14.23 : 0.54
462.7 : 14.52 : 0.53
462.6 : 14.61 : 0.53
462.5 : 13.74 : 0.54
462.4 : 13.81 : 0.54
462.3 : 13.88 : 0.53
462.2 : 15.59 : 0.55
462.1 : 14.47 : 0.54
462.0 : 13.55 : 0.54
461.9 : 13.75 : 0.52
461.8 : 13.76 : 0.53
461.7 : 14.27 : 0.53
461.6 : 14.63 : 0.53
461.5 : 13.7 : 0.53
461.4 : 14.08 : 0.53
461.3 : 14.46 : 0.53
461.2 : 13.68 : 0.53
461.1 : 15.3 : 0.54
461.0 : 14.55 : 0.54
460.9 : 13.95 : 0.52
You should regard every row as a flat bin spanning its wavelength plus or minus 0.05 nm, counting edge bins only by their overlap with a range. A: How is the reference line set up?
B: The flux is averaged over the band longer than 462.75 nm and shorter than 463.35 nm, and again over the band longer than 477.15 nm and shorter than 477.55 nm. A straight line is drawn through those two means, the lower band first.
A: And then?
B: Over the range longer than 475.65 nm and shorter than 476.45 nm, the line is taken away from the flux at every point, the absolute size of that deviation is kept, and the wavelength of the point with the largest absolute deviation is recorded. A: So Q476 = 476.3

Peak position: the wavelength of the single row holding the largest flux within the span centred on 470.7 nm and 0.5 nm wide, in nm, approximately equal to 470.9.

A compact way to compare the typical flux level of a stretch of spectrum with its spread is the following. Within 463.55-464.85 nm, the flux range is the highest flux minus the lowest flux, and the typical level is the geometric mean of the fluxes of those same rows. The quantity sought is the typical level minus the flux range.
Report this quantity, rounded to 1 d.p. 11.4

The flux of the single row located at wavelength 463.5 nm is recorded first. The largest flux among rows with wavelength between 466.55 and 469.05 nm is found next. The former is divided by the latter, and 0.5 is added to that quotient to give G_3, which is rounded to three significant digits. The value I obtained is 1.45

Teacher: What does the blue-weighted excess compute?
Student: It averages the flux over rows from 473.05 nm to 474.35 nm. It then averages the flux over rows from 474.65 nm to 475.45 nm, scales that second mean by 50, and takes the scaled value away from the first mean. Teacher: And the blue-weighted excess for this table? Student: -692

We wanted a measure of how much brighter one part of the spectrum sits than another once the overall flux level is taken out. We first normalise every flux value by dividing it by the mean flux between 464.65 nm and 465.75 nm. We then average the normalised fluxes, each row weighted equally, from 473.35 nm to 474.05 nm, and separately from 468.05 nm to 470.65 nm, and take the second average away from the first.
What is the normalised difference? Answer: 0.022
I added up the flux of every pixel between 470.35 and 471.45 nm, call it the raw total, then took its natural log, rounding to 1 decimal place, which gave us 5.0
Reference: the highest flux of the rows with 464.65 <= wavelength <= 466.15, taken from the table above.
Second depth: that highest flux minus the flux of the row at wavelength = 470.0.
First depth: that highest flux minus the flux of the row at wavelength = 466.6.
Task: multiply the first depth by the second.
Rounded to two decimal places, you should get 7.74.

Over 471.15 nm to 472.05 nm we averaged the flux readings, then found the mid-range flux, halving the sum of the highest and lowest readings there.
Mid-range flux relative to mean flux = 0.99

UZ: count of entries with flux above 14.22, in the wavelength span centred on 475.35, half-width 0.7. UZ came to 5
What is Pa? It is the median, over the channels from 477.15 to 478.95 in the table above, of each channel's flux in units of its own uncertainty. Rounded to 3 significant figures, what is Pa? 27.9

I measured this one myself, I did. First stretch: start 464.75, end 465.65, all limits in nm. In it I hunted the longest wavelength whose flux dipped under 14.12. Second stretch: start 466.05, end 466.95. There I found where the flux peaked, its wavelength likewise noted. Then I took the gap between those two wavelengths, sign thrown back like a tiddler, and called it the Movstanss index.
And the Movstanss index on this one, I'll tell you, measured 0.50 nm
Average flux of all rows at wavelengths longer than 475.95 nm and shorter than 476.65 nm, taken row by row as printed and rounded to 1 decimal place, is 13.6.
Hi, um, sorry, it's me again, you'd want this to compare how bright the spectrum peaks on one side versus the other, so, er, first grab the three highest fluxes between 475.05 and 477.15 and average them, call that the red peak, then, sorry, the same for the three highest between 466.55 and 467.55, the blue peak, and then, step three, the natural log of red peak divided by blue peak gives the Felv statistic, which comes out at 0.00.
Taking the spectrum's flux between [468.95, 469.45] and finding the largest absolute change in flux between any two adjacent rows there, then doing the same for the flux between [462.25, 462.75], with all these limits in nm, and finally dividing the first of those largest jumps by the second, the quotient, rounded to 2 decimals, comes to 1.87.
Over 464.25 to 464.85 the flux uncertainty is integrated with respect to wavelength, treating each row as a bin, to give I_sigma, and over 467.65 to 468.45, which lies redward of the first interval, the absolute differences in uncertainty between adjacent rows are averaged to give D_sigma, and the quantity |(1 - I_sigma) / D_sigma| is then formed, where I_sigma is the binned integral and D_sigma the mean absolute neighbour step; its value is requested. 160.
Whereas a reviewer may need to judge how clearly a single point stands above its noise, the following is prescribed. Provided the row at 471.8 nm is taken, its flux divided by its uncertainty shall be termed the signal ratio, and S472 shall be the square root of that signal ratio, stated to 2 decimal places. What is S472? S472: 5.56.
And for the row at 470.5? 5.06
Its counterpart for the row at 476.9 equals 5.22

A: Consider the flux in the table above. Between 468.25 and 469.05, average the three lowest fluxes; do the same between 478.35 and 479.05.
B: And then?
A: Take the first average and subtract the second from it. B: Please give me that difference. 0.6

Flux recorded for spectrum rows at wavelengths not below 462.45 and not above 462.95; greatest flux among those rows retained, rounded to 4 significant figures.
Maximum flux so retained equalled 14.84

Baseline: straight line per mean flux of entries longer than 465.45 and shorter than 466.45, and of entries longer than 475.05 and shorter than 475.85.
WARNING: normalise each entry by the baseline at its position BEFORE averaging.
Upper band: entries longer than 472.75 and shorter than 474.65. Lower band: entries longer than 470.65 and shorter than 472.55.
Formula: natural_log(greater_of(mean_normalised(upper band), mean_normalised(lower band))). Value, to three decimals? 0.022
